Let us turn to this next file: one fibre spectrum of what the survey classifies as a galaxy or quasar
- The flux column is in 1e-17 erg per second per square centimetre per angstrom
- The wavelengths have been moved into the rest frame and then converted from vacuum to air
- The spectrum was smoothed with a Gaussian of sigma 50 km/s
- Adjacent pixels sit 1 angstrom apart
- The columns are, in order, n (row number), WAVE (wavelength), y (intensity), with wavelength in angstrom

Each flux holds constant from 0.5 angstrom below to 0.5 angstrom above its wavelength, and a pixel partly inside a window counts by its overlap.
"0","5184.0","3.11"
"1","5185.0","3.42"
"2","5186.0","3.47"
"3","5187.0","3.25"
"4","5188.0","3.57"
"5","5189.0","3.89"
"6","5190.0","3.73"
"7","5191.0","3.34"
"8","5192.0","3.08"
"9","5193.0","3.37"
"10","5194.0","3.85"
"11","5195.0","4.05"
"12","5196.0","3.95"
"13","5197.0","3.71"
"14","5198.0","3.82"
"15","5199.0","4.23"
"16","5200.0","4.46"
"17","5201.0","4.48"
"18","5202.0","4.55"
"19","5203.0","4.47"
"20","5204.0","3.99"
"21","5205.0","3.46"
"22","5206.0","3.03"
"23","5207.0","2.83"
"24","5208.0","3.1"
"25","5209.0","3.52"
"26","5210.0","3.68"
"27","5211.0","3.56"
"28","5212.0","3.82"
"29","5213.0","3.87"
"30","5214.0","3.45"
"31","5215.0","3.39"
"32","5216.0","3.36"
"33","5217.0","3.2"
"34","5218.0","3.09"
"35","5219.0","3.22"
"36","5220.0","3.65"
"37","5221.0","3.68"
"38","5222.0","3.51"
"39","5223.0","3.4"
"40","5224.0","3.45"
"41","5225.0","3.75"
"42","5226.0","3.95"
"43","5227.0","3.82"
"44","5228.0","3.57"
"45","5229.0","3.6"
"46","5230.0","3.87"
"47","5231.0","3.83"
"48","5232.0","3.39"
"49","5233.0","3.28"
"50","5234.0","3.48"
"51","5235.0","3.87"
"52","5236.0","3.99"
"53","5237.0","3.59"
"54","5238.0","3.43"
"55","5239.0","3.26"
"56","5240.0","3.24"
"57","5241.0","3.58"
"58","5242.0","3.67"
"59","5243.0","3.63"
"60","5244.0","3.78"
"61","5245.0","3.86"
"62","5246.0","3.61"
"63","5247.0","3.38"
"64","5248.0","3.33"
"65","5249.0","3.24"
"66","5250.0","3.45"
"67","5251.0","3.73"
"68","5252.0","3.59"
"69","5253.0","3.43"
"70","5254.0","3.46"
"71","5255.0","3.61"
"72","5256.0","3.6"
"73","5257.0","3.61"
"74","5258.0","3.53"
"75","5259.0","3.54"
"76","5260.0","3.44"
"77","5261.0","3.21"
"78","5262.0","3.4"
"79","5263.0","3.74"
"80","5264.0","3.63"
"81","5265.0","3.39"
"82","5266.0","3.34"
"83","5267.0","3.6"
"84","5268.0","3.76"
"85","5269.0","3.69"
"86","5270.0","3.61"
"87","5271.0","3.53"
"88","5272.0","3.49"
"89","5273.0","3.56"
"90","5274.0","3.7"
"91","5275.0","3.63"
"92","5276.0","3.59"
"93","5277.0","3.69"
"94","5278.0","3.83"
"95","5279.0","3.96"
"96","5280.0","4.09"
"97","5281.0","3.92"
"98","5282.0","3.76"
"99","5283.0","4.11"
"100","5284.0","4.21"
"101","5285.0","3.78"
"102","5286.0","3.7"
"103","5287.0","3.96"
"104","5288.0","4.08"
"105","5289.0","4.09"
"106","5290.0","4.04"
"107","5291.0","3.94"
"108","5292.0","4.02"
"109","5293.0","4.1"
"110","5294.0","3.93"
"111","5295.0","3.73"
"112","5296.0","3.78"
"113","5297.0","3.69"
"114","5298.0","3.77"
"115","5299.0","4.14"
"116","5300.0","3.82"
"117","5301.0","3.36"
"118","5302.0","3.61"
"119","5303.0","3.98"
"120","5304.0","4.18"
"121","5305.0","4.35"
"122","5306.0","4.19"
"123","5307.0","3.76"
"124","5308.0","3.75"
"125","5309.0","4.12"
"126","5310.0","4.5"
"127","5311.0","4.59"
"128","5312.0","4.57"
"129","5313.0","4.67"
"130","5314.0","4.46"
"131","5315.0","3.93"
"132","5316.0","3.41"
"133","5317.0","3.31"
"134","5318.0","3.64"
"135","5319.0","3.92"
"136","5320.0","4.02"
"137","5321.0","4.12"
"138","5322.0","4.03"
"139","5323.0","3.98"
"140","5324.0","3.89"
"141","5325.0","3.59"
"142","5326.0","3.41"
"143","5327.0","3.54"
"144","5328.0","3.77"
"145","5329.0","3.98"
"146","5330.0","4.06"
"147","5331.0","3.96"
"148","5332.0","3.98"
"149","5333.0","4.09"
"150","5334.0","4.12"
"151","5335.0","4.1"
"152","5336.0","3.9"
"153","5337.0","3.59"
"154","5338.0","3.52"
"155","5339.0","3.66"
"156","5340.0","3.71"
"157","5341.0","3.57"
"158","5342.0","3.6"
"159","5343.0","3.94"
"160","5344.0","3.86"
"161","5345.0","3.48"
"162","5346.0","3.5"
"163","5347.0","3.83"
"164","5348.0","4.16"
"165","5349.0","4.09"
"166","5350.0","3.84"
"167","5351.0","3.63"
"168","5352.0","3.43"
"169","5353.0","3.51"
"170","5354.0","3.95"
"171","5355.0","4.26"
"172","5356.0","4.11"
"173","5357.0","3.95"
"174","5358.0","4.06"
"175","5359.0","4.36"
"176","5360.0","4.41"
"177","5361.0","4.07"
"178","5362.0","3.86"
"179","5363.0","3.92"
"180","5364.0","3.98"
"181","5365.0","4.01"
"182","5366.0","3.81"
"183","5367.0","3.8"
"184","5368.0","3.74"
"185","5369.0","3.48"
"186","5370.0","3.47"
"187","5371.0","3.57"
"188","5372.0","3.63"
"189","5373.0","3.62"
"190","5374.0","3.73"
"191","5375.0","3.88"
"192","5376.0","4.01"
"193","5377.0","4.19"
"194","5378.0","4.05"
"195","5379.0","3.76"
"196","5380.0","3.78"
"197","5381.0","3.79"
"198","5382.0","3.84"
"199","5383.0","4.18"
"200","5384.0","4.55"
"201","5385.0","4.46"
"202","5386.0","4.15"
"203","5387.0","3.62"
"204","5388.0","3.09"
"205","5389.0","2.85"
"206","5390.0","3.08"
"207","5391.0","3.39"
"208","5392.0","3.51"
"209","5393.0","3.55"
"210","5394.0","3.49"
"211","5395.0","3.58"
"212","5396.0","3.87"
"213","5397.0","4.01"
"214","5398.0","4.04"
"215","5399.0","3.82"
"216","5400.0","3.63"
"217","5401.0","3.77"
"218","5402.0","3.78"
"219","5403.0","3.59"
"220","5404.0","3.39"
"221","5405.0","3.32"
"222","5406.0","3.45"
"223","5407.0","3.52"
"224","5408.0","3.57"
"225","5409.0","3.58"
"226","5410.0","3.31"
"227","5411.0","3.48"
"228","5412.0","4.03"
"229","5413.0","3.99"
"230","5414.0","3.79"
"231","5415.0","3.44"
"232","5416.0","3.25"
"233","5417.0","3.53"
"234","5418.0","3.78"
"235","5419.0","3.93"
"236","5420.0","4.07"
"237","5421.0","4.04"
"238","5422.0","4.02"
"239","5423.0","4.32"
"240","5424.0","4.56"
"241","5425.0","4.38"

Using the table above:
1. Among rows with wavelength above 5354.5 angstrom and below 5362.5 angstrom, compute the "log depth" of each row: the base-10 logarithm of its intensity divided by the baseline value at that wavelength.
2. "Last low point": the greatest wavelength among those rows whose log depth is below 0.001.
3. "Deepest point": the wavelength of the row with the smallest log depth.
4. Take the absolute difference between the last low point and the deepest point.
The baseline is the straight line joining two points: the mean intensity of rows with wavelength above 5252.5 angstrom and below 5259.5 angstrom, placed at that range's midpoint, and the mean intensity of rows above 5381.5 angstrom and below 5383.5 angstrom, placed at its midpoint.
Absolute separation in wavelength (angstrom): 0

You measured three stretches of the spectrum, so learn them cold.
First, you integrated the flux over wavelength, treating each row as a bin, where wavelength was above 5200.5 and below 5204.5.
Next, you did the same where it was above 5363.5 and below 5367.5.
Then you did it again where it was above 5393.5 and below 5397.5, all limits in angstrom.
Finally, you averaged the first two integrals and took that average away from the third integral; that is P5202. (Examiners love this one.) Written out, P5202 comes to -1.6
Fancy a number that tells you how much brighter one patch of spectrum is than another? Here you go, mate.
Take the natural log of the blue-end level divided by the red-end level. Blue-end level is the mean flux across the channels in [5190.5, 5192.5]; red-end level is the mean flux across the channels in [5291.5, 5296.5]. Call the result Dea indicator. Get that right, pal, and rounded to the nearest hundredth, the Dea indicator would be -0.20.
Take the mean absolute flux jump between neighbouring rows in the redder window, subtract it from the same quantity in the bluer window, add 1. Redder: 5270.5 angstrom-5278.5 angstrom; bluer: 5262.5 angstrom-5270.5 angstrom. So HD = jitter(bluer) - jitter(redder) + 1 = 1.05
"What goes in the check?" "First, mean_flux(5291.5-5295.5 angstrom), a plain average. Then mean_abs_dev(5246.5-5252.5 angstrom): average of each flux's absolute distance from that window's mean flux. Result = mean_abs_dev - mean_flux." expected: -3.8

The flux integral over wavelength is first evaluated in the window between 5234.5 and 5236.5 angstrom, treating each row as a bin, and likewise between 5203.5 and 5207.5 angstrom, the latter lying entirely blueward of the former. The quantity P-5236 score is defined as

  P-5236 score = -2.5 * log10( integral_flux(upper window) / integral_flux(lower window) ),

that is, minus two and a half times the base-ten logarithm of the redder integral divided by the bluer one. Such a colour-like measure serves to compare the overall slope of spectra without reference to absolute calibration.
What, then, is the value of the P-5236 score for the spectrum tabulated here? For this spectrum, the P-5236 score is 0.57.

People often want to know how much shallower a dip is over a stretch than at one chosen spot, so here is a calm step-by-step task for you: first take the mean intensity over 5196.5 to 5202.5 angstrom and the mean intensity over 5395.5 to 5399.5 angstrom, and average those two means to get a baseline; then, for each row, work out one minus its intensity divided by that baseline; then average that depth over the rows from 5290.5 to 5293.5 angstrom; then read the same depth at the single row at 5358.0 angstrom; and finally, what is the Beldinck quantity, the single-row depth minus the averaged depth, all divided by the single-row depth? -3.4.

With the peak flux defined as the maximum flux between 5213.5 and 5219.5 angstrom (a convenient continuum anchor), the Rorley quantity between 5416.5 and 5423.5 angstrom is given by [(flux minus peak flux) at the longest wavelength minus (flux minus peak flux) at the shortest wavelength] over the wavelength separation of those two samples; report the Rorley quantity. 0.13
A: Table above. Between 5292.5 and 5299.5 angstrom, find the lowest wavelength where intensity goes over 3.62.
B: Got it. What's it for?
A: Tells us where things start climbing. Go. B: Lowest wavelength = 5293.0 angstrom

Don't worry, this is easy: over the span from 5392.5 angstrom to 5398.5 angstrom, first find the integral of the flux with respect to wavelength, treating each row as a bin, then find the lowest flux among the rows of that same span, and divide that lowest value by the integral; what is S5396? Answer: 0.1548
